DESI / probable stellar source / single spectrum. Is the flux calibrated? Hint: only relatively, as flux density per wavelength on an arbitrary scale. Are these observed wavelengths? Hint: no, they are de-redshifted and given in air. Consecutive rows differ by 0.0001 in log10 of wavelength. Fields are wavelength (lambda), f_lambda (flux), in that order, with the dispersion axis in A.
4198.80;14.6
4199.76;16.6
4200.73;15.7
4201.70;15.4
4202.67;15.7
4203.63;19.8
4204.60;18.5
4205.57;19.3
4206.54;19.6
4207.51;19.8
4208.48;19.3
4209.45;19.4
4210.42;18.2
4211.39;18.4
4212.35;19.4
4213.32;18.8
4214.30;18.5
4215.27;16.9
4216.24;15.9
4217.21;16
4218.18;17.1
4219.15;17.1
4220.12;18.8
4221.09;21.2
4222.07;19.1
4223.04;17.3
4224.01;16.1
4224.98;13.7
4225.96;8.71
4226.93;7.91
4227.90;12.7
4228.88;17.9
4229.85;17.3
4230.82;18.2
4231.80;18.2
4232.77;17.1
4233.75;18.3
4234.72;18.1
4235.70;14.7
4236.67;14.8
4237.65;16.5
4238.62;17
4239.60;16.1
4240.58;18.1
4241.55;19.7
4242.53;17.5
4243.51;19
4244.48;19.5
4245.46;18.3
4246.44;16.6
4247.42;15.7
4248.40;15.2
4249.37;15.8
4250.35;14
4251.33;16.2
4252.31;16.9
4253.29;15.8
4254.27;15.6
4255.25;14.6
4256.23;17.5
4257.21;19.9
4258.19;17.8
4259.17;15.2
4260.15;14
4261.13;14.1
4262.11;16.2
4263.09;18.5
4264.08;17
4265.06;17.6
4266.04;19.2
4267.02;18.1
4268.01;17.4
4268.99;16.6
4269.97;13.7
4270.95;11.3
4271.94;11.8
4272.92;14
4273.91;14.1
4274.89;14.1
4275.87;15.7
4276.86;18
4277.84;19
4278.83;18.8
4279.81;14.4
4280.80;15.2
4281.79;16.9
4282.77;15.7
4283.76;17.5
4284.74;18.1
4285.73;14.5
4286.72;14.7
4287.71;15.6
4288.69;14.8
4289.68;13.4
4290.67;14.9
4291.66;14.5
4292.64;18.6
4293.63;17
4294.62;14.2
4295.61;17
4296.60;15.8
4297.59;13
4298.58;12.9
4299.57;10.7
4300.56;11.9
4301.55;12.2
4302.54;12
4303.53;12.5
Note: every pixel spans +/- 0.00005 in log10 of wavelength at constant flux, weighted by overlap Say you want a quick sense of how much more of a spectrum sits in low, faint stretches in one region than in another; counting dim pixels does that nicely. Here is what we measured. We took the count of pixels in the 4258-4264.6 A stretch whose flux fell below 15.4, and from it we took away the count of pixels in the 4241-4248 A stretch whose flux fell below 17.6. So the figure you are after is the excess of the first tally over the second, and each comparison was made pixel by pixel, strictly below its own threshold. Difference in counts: 0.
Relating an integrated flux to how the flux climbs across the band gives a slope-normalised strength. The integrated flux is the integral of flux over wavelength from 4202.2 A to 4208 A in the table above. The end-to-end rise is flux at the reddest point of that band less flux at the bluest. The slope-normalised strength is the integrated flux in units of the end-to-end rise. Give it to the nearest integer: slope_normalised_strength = 27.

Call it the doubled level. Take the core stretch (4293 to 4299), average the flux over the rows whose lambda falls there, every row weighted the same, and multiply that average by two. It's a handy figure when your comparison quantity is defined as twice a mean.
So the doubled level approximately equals 30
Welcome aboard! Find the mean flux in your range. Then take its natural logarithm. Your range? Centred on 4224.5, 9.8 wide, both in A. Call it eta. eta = 2.73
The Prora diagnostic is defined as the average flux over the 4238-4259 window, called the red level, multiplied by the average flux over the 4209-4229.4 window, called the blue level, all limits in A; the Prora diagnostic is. 282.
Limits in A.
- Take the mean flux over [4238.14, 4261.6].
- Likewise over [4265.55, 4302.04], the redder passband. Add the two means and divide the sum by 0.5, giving 63.9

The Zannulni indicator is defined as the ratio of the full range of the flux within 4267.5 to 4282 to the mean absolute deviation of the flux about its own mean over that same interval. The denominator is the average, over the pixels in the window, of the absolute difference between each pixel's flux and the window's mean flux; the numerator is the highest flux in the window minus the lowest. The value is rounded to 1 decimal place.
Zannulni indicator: 4.0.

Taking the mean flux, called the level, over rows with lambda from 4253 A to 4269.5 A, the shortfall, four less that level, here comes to -12.8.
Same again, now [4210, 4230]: -12.5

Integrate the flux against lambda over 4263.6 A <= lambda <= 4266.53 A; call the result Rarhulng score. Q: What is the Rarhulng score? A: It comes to 53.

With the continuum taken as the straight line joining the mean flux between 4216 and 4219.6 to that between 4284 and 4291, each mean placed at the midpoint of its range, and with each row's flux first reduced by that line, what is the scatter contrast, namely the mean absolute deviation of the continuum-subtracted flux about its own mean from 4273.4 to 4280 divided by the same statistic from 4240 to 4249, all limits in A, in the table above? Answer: 1.5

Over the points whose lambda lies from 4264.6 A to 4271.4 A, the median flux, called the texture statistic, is 17.4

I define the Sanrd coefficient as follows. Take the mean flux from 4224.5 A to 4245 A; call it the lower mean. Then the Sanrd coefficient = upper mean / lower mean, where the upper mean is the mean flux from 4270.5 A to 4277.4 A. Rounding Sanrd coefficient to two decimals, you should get 0.87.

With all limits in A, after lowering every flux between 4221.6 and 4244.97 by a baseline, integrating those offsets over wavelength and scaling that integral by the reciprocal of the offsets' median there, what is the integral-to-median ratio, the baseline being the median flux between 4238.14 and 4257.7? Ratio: -15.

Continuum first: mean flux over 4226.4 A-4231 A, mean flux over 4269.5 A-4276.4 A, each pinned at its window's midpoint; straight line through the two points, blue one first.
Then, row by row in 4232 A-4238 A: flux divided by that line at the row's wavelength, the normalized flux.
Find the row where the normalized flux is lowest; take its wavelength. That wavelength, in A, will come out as 4235.70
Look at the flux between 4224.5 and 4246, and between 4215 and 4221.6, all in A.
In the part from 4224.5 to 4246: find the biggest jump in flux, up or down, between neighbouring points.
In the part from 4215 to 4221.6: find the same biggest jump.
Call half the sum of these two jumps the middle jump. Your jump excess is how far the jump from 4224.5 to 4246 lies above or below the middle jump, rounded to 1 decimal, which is 1.4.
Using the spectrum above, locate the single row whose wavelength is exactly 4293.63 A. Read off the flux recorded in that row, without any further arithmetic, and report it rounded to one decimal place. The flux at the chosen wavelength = 17.0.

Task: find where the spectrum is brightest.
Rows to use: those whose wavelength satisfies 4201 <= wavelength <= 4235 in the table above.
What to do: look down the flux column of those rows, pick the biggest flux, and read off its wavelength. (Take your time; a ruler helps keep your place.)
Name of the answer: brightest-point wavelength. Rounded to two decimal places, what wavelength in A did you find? 4221.09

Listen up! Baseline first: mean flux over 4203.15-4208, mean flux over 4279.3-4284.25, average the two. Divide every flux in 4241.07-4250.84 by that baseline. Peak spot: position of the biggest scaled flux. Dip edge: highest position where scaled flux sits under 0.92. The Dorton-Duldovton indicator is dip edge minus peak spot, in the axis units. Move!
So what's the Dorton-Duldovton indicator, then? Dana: 8.8 A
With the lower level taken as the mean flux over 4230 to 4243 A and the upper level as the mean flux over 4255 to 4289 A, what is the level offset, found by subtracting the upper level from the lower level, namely 1.2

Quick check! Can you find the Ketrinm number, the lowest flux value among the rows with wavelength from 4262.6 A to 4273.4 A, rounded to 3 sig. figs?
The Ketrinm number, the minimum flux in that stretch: 11.3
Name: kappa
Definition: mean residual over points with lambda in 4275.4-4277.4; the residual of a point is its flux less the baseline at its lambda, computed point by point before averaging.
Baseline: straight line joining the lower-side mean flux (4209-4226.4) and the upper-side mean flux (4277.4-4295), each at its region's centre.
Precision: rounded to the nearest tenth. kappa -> 0.7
